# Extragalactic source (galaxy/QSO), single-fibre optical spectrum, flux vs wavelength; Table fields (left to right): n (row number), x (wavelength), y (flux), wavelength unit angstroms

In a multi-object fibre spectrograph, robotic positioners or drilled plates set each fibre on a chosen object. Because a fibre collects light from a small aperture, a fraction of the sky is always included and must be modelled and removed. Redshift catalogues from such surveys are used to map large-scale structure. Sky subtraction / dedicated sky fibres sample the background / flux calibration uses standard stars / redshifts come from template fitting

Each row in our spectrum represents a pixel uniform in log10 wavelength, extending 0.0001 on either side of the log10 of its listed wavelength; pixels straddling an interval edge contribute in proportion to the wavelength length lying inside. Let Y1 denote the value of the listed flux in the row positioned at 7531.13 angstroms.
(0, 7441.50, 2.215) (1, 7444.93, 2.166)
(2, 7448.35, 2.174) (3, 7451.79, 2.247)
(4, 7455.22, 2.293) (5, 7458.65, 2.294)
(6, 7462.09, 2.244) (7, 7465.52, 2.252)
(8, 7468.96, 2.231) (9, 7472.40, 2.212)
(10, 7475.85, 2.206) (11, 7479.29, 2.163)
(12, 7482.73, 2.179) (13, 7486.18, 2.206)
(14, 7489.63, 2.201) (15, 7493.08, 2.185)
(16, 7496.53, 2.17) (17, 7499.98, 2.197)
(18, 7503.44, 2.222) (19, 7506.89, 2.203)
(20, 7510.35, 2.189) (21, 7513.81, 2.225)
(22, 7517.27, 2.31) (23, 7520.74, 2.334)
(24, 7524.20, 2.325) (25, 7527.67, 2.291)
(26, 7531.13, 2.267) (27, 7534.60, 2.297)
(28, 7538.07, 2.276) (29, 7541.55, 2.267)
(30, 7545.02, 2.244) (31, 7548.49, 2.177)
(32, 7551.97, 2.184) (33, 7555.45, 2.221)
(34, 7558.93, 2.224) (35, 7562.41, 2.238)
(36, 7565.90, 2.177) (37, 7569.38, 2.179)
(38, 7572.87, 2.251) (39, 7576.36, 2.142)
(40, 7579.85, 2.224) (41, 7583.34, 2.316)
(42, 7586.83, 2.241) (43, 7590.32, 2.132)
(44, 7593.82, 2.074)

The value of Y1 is 2.267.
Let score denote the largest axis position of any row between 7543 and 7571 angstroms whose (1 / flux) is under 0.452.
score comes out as 7562.41 angstroms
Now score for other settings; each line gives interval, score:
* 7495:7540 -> 7538.07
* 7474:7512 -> 7503.44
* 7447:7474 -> 7468.96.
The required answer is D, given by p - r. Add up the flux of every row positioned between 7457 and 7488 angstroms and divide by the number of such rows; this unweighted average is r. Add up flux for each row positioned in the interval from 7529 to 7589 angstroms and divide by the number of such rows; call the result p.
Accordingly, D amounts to 0.010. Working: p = 2.23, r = 2.22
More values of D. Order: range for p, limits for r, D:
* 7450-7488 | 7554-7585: 0.011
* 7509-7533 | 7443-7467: 0.039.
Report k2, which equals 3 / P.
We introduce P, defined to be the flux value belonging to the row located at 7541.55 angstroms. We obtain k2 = 1.323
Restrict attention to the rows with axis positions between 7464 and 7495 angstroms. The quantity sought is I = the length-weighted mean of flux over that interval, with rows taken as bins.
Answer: 2.20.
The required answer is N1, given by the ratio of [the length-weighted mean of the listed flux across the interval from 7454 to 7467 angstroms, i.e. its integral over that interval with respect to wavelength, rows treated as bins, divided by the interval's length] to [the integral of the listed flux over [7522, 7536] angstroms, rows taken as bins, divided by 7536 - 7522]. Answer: 0.99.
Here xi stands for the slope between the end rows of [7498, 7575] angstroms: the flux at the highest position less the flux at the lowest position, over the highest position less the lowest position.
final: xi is 0.001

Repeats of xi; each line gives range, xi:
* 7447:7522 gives 0.002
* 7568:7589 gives 0.004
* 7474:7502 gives 0.000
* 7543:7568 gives -0.003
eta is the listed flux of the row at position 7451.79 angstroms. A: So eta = 2.247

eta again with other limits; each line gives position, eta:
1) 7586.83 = 2.241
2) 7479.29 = 2.163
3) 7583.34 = 2.316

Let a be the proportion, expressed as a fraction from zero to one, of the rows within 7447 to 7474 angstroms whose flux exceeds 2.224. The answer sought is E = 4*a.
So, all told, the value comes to 3.0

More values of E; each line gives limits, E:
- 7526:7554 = 3.0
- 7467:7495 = 0.5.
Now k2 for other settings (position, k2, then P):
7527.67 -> 1.309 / 2.291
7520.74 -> 1.285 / 2.334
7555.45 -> 1.351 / 2.221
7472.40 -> 1.356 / 2.212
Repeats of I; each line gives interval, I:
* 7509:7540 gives 2.28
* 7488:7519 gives 2.21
